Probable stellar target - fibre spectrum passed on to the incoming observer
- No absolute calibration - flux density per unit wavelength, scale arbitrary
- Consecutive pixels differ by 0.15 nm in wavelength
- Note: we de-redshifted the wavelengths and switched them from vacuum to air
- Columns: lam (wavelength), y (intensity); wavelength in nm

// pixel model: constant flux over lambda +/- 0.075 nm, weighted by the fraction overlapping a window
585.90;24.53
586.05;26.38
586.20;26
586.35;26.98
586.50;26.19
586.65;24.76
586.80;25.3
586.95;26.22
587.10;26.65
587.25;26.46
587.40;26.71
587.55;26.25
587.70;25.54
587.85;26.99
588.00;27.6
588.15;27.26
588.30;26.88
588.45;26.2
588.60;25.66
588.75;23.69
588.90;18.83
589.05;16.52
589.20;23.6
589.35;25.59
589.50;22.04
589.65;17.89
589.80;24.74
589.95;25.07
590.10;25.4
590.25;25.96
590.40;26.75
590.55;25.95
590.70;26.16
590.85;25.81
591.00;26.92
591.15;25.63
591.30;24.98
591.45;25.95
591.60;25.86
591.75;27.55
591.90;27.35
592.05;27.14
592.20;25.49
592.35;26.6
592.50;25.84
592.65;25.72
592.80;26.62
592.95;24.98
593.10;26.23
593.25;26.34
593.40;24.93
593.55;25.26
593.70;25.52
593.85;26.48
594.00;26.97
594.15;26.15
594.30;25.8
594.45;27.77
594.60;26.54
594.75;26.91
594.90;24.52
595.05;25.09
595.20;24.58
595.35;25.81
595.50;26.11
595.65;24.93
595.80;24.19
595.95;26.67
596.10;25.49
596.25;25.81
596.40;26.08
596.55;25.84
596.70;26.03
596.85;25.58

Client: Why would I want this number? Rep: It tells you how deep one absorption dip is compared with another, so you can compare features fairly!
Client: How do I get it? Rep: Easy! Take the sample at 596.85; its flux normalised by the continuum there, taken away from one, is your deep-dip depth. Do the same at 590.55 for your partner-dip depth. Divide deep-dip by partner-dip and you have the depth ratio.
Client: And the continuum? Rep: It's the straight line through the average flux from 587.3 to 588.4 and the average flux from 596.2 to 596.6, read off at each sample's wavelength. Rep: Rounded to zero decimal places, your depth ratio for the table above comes 1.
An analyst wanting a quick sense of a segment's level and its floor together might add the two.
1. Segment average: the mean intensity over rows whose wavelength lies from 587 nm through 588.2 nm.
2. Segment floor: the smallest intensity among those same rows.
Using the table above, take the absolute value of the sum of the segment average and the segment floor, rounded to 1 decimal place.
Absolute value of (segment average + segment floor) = 52.2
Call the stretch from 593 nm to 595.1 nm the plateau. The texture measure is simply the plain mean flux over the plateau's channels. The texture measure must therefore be 26.0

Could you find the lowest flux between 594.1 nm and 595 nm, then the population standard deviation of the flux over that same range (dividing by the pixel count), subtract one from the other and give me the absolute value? 23.5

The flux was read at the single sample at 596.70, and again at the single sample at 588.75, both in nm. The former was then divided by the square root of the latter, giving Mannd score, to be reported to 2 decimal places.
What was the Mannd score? 5.35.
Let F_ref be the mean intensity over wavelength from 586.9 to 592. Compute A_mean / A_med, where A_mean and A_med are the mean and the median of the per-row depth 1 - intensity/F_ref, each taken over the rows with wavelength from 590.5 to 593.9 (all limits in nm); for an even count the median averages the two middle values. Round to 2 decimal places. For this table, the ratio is 1.14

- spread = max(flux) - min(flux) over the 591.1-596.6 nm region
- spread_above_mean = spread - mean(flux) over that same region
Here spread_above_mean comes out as -22.4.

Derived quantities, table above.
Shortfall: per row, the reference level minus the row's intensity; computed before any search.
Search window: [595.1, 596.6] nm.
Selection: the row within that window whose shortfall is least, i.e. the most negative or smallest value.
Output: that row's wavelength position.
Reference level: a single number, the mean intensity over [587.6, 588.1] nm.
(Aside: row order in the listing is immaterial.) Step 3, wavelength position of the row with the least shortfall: 595.95 nm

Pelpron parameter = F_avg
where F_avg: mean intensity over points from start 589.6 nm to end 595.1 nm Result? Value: 25.8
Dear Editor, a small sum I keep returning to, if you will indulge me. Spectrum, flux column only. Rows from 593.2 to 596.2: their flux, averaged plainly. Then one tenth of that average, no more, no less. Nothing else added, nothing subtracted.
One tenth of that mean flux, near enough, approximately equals 2.58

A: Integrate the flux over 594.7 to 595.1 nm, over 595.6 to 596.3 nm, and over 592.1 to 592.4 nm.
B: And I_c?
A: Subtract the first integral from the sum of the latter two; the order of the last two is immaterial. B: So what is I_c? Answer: 15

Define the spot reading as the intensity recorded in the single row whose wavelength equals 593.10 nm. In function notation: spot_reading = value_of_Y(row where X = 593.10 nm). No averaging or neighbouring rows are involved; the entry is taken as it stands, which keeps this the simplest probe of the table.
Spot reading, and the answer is 26.23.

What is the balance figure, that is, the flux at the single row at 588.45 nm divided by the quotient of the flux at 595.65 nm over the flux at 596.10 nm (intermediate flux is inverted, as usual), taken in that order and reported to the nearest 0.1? 26.8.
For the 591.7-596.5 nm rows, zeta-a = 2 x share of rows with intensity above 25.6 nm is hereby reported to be 1.31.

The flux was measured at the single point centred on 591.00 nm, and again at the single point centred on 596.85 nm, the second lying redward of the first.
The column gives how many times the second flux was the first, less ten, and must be -9.05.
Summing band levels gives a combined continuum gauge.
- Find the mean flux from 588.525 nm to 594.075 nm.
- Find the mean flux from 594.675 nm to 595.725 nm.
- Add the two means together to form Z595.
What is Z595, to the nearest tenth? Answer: 50.5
